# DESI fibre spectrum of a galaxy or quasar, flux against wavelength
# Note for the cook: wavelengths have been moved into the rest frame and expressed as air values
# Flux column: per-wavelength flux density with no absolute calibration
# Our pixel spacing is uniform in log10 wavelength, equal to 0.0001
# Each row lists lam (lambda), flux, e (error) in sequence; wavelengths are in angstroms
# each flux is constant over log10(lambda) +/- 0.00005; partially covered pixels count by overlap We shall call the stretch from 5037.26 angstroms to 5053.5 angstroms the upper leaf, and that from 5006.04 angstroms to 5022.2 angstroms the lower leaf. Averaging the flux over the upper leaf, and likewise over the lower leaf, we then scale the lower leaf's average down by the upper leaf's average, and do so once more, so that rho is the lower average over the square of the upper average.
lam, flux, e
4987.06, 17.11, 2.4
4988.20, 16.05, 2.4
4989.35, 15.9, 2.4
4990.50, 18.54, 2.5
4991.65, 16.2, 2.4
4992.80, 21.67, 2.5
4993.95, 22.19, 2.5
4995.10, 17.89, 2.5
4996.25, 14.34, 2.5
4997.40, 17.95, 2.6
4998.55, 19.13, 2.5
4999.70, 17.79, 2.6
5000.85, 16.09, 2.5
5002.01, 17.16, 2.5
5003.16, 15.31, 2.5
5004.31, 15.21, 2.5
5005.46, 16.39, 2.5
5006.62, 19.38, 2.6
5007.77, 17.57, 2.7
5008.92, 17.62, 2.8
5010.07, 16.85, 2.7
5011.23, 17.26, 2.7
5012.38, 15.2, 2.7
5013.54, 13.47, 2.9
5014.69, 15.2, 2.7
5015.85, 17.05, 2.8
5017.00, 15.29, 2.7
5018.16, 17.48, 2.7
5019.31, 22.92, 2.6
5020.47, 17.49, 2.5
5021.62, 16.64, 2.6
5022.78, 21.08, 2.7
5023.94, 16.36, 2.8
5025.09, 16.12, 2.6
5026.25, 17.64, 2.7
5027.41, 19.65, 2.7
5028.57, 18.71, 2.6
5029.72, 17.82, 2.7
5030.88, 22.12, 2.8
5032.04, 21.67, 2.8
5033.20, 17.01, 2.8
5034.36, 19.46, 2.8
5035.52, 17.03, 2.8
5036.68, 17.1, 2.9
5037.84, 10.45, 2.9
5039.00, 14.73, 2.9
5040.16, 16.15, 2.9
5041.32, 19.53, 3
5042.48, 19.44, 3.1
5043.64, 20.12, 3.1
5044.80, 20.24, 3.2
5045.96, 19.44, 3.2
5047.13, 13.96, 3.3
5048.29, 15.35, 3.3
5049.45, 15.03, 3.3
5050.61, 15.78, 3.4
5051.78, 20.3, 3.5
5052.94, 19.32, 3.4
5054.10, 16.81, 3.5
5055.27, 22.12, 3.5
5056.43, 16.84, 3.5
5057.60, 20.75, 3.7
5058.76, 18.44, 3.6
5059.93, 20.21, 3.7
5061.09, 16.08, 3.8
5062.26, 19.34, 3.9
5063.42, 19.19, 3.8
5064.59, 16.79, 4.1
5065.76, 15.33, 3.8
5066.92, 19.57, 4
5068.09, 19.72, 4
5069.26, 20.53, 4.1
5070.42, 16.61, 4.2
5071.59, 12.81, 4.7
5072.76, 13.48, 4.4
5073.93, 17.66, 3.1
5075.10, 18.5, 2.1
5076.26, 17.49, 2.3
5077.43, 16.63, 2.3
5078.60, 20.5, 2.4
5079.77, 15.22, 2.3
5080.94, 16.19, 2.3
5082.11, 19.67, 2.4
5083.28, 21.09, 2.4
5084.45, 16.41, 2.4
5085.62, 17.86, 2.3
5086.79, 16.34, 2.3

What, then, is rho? 0.0583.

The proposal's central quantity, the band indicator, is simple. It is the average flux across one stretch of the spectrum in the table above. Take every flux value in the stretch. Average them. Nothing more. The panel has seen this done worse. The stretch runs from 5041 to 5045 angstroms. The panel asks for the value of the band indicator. 19.8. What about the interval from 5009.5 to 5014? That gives 15.7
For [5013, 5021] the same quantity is 17.0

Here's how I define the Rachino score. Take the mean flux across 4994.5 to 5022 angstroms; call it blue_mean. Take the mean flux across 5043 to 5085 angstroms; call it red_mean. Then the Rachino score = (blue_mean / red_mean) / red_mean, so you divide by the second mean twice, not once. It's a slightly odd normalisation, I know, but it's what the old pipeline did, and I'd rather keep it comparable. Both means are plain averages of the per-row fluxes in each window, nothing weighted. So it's 0.0530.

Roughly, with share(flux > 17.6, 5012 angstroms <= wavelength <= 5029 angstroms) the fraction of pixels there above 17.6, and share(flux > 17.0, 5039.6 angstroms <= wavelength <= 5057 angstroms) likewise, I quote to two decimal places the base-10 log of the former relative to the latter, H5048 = -0.20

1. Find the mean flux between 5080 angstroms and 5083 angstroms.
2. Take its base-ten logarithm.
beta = 1.25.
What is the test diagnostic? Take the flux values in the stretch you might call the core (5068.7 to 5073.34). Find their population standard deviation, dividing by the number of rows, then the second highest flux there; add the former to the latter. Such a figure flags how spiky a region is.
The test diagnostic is 19.7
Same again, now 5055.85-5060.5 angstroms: 21.8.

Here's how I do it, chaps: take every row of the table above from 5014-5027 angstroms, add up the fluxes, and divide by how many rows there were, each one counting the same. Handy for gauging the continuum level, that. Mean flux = 17.6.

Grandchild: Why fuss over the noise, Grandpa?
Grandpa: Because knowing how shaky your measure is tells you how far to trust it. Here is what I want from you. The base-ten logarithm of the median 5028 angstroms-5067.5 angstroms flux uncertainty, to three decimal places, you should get 0.519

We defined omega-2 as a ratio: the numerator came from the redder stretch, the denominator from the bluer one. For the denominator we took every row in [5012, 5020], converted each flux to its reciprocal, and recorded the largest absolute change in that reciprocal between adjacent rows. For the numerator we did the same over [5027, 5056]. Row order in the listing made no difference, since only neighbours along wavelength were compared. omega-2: 2.74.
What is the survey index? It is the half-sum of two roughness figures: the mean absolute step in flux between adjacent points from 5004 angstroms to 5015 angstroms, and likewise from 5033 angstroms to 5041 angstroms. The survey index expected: 2.15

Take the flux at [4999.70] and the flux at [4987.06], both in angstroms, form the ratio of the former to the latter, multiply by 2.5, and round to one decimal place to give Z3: 2.6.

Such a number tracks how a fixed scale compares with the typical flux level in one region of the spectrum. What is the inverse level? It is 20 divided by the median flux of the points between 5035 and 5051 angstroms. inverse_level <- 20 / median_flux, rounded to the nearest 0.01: 1.21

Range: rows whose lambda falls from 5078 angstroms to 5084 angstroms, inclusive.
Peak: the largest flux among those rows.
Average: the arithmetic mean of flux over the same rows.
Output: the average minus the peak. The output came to -2.6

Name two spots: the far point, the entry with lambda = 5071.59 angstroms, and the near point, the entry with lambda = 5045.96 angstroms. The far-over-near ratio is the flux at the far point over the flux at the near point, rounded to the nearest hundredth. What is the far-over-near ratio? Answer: 0.66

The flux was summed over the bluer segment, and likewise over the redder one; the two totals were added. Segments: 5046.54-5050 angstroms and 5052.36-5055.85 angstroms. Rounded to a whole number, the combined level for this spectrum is 103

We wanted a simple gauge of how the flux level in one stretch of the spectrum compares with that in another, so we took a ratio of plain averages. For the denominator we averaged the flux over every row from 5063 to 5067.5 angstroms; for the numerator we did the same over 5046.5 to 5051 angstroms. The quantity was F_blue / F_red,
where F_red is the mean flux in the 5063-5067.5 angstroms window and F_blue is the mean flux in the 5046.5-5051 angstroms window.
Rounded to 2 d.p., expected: 0.85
